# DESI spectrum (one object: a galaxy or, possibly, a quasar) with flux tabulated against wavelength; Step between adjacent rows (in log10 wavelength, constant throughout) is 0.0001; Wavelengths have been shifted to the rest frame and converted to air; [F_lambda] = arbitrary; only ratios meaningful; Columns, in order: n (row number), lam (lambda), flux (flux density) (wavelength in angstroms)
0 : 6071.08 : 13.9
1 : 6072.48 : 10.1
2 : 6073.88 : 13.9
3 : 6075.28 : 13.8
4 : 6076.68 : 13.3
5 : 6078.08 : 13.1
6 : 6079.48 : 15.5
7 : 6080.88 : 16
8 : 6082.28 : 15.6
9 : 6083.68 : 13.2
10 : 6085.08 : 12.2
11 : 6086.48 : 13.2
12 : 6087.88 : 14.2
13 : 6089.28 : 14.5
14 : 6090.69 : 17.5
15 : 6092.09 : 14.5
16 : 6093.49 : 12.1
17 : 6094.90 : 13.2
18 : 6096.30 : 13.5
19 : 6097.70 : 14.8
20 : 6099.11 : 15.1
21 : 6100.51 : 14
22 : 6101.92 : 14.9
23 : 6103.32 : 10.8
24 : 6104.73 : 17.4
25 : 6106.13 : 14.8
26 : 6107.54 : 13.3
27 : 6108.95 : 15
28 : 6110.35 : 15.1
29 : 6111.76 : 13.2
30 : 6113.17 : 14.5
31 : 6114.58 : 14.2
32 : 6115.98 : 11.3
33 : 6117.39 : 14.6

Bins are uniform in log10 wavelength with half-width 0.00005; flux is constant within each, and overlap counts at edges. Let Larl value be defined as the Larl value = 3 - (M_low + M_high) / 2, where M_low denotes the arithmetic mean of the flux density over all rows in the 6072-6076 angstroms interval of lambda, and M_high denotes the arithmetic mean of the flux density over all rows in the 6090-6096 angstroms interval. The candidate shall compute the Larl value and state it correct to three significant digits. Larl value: -10.5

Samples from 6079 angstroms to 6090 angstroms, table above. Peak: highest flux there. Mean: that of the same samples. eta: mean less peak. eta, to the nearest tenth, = -1.7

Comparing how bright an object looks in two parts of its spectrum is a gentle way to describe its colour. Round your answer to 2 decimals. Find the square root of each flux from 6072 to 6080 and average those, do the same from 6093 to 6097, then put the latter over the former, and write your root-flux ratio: 0.99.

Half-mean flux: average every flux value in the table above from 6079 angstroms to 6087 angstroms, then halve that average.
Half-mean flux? 7.14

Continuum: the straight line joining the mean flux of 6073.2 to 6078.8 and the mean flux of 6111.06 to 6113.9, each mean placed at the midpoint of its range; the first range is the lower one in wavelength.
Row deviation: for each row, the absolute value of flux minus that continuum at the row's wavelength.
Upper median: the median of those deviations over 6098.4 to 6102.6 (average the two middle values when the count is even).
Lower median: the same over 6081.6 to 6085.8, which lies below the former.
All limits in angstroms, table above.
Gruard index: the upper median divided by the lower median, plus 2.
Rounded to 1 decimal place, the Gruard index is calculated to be 2.8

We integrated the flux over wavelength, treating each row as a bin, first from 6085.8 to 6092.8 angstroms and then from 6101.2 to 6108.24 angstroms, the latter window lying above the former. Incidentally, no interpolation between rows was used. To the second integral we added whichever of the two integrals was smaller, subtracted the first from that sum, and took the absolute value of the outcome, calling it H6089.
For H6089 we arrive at 97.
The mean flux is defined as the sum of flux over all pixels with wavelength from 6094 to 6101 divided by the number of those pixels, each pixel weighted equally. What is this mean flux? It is 14.1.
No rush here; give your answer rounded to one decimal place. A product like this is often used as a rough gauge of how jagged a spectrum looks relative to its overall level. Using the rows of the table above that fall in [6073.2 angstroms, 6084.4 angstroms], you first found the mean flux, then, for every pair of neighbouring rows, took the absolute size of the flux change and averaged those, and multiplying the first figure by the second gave 13.3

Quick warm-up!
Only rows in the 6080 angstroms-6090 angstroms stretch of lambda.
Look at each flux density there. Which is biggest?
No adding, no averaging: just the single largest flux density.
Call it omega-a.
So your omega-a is 16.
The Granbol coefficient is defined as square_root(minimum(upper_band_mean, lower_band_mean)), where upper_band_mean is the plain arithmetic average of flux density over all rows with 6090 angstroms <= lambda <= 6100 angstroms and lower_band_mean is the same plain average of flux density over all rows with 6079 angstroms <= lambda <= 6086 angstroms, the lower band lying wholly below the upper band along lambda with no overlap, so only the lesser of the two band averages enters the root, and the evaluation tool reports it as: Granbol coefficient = 3.79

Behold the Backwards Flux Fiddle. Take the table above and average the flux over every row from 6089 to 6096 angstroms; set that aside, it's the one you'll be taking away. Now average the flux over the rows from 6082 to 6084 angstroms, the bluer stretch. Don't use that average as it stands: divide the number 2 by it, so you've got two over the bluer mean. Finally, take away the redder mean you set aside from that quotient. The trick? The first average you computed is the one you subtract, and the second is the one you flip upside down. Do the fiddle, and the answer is -14.2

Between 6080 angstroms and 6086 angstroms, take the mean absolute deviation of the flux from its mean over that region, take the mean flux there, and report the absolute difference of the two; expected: 12.7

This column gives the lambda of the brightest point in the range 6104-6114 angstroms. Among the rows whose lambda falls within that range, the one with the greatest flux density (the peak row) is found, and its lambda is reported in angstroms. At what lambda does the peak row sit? 6104.73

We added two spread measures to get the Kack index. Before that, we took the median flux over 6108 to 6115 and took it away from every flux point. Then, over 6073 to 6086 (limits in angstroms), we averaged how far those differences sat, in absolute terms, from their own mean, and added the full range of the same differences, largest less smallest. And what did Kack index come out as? 4.9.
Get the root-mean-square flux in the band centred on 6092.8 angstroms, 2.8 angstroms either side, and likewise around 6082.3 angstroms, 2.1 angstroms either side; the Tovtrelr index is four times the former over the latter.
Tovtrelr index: 3.86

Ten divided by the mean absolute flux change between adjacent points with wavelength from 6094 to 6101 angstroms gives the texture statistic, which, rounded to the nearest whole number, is 13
